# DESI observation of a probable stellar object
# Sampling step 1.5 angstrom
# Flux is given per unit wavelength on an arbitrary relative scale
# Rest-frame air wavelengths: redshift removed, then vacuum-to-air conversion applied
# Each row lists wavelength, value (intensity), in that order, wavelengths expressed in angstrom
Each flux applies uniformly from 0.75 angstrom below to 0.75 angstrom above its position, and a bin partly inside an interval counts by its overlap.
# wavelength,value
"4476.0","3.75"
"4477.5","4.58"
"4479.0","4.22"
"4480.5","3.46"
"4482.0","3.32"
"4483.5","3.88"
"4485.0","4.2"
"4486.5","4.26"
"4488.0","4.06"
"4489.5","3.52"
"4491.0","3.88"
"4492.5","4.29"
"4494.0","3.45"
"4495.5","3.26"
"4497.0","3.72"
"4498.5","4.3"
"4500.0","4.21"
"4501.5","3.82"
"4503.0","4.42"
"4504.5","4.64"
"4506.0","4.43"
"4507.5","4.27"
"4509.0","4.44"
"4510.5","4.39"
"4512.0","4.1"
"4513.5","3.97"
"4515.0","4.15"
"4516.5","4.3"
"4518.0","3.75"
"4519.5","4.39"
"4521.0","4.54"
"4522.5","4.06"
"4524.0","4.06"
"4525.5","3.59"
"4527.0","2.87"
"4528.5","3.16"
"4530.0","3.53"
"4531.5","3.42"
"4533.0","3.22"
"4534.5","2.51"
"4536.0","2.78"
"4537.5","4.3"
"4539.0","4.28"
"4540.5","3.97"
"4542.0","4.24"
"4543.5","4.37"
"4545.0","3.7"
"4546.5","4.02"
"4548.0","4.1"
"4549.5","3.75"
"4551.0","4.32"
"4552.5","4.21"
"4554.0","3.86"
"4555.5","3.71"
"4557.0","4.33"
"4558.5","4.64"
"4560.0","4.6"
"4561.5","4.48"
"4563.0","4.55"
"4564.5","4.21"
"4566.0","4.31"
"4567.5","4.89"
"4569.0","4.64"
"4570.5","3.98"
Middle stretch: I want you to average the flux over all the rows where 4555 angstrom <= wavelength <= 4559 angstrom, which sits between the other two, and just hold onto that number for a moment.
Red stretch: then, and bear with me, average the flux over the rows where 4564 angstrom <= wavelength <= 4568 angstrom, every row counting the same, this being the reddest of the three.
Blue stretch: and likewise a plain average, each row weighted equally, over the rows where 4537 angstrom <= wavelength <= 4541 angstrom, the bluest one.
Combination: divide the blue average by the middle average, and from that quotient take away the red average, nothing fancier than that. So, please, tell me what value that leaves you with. -3.5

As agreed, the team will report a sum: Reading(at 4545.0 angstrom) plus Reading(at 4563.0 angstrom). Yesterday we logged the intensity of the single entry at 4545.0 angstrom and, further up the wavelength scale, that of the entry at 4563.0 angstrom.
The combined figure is 8.25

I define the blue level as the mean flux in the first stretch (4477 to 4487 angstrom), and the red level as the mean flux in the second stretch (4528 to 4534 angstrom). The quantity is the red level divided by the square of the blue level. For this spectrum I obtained 0.21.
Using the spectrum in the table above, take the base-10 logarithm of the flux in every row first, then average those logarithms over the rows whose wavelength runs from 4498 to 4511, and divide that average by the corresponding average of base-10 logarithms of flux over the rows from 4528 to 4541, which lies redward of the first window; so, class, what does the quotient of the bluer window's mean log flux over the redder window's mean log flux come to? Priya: 1.19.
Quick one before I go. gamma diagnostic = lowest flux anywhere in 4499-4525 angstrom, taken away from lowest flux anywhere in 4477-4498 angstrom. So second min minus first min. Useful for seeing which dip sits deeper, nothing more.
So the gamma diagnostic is -0.49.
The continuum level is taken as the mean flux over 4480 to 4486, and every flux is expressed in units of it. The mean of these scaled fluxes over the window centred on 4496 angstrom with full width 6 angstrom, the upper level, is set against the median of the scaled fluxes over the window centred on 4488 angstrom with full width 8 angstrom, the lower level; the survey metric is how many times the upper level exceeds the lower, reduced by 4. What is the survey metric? -3.09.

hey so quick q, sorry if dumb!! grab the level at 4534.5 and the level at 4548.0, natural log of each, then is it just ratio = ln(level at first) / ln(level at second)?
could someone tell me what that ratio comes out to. 0.65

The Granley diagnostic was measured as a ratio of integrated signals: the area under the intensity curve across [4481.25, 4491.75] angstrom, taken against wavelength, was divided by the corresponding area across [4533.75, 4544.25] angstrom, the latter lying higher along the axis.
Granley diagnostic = 1.03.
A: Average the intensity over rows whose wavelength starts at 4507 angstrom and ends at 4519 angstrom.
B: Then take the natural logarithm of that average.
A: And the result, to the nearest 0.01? 1.43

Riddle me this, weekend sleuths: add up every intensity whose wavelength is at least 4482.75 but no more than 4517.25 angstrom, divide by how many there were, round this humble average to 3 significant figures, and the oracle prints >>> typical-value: 4.09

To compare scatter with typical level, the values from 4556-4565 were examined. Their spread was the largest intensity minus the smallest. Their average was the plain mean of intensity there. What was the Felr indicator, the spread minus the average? -4.0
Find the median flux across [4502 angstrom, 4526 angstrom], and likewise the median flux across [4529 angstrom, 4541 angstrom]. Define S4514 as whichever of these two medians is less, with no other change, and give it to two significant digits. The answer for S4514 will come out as 3.5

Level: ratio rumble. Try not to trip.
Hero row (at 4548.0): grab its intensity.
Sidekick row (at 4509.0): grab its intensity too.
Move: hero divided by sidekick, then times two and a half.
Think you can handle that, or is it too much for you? 2.31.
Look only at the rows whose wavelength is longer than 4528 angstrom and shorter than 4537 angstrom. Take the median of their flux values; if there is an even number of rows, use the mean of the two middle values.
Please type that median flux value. 3.2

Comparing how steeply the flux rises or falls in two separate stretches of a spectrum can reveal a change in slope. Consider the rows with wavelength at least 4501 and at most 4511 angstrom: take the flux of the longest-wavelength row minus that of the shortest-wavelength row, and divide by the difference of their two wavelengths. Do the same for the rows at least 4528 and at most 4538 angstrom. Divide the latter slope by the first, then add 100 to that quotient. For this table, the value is 102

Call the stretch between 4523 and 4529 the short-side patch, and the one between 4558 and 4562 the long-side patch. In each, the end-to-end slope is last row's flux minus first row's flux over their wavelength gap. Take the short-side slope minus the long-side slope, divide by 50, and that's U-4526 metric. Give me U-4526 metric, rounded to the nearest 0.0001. -0.0029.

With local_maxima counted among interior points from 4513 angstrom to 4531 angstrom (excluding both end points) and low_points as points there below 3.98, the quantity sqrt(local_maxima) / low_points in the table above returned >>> 0.24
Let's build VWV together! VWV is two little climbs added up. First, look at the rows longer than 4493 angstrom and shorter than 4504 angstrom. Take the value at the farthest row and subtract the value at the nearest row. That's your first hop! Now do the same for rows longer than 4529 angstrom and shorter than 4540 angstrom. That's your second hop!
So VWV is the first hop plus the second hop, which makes 1.7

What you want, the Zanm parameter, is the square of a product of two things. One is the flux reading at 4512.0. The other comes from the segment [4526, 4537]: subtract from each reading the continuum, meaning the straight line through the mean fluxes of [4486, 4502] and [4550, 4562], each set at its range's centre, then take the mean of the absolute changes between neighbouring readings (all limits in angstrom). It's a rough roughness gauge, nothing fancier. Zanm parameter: 1.8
